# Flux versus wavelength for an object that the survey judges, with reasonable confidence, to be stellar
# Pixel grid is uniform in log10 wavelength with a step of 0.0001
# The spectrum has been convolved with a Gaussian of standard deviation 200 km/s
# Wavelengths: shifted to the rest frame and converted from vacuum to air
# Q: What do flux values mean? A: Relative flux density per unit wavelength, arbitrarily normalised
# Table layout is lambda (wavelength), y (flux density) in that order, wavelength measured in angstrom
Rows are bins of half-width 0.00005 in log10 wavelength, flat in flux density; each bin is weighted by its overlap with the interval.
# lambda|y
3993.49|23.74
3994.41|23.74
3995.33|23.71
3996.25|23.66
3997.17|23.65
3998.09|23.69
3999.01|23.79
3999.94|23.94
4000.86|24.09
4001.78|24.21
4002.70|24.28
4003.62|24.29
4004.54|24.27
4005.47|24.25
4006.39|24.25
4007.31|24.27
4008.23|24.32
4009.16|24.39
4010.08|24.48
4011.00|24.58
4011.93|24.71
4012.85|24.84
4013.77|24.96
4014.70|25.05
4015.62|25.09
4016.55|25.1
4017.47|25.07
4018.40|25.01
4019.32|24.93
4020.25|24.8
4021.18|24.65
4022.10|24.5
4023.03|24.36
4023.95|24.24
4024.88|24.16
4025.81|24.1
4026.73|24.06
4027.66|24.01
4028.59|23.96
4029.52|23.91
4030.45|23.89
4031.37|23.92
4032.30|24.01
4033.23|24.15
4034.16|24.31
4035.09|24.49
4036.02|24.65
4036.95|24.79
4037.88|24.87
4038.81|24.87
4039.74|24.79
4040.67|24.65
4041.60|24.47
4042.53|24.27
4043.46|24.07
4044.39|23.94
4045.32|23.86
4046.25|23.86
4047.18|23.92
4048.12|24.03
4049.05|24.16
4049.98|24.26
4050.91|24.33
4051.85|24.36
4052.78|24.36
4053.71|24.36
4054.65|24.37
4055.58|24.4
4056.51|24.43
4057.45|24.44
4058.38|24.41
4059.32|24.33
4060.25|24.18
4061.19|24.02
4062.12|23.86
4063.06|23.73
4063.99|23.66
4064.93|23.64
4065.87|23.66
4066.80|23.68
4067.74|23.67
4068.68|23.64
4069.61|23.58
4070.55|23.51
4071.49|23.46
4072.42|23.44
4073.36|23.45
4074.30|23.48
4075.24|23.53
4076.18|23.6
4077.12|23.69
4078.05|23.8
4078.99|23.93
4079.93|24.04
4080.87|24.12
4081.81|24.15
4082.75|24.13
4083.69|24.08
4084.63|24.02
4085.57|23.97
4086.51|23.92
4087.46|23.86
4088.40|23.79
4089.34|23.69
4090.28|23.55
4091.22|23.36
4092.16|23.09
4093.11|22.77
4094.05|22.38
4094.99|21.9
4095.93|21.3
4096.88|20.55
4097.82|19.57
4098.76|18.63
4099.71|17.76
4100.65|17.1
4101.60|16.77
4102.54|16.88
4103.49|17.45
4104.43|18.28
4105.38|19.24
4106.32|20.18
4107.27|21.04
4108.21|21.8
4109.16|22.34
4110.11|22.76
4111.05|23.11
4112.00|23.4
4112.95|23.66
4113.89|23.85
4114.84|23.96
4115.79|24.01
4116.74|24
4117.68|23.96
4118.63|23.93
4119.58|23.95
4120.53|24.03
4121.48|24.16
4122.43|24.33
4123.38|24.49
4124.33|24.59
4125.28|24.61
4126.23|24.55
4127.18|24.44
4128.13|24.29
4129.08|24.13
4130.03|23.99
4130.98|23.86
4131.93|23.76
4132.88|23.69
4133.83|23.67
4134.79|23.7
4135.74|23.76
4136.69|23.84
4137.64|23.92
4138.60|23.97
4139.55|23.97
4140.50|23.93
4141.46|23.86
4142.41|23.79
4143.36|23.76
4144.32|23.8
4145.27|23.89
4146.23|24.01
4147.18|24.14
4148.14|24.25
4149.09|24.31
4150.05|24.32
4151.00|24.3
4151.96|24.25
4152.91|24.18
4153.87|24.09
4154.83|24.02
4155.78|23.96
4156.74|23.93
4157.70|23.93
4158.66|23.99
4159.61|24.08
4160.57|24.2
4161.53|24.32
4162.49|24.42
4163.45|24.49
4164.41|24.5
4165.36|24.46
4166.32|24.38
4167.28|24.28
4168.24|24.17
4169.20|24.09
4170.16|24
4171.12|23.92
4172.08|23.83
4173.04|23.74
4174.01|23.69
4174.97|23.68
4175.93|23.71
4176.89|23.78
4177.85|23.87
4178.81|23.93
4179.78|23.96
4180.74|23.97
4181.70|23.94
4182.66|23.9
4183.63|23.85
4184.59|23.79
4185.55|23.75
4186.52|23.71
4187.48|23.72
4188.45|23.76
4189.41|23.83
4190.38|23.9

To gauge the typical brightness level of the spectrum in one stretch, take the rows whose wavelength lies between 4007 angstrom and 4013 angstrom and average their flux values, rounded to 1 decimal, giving 24.5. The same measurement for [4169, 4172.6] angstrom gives 24.0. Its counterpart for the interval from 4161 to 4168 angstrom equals 24.4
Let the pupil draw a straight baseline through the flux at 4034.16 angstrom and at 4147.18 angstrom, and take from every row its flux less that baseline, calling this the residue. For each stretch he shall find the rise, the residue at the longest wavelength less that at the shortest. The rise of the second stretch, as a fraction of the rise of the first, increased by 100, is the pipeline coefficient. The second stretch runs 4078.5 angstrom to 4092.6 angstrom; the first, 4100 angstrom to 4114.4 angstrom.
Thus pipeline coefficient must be 100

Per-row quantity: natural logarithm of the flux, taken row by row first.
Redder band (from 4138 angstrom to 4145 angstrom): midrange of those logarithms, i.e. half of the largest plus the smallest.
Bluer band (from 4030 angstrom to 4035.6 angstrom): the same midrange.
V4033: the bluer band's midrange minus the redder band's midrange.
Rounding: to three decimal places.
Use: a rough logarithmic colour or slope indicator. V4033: 0.013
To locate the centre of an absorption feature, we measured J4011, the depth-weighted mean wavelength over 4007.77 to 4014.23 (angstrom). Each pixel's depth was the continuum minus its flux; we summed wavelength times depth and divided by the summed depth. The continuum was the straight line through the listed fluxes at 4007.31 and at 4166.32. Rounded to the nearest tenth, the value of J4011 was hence 4012.2 angstrom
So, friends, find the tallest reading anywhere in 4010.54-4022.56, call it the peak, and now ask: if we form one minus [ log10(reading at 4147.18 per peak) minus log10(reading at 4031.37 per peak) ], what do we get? 1.00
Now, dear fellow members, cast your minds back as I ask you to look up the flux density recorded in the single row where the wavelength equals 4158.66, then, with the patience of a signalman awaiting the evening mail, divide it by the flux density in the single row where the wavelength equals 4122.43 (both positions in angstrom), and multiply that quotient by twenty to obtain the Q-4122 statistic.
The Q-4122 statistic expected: 19.7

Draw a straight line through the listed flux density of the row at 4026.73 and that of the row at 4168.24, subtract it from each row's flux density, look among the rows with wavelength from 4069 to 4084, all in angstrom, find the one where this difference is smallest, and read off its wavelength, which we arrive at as 4072.42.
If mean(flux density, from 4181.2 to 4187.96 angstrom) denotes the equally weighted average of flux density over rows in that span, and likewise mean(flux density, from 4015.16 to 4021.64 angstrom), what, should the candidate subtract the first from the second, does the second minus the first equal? 1.1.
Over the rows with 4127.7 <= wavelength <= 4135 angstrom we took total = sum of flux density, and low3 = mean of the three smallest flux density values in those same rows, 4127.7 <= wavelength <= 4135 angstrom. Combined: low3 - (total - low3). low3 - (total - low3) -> -143.7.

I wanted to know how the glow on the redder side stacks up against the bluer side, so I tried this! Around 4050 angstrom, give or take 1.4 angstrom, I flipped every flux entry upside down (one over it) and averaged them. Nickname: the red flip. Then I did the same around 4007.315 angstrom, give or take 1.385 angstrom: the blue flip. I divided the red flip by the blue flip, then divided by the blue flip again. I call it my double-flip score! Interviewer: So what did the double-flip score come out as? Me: 24.3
